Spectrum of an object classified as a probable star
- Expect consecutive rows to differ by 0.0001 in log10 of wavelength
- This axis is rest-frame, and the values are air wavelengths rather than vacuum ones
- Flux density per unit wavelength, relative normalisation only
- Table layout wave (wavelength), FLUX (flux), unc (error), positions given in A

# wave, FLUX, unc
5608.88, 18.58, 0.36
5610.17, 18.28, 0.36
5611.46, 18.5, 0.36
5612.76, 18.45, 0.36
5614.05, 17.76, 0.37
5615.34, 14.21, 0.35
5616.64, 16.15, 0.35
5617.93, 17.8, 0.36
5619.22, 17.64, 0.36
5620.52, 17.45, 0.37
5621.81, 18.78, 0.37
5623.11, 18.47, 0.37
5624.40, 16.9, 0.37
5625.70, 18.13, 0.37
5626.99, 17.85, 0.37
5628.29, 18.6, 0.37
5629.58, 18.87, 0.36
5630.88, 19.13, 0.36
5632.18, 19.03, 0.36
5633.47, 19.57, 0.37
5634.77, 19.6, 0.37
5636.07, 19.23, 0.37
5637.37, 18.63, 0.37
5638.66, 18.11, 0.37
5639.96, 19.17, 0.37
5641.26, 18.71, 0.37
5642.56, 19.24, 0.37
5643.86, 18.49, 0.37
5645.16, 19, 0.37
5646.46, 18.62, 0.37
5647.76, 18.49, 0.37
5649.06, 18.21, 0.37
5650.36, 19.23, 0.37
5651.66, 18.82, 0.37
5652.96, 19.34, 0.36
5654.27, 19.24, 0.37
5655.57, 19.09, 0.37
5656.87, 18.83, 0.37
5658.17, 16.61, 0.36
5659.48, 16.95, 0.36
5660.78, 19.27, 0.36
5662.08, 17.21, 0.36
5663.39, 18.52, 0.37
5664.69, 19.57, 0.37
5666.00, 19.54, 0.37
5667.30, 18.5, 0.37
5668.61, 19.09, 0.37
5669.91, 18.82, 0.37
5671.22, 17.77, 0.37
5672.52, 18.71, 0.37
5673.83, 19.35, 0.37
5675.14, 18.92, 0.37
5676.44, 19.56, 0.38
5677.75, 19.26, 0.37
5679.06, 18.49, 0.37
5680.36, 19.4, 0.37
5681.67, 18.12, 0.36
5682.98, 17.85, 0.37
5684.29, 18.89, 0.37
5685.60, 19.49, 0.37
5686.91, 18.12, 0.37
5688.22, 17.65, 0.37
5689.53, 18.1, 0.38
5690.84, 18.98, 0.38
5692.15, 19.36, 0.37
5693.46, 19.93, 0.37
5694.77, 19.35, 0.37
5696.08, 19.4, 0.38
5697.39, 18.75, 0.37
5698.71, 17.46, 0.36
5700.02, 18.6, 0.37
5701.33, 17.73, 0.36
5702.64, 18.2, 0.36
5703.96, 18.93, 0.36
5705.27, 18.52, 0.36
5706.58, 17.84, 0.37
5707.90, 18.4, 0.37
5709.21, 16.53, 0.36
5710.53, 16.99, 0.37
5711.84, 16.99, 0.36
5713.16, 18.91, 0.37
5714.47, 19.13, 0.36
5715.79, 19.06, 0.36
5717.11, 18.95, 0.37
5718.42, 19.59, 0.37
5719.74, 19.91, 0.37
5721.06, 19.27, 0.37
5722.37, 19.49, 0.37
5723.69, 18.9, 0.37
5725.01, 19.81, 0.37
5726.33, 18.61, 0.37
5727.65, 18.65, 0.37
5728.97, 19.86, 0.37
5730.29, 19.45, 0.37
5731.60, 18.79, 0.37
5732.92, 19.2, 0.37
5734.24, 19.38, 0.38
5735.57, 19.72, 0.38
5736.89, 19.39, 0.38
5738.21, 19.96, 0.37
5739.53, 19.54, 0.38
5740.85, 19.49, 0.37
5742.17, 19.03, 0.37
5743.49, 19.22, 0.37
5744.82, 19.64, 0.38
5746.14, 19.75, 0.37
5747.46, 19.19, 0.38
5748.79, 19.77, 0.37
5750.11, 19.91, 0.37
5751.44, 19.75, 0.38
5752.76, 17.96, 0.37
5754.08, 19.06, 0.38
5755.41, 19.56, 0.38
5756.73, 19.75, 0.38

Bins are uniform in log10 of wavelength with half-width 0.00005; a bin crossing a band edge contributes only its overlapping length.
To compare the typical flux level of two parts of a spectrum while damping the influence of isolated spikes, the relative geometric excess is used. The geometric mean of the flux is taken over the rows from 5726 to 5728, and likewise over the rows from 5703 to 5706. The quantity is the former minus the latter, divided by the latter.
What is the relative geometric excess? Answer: -0.005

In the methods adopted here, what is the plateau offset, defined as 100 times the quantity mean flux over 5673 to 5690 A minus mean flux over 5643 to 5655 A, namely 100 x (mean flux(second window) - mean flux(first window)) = -12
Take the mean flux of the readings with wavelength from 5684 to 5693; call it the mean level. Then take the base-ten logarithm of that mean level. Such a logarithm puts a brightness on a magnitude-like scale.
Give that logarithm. 1.271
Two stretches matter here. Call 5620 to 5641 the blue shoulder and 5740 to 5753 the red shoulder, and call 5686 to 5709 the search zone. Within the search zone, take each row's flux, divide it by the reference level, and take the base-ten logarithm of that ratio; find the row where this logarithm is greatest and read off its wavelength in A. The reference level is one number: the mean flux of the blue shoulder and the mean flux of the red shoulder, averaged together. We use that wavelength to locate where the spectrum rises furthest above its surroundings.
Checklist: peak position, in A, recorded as 5693.46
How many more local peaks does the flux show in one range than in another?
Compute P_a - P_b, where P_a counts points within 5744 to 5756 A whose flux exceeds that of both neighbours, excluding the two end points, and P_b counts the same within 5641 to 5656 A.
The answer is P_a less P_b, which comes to -2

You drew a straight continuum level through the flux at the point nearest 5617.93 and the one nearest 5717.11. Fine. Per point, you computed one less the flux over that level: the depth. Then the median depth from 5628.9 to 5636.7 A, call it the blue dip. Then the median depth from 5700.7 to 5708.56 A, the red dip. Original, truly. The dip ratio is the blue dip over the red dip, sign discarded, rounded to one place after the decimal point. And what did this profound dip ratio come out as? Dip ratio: 2.4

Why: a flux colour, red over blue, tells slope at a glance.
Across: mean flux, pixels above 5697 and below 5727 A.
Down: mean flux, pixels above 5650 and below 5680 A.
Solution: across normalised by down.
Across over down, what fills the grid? 0.99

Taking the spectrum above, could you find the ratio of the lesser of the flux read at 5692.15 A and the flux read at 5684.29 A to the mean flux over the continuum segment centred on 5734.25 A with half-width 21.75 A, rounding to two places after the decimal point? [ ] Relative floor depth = 0.98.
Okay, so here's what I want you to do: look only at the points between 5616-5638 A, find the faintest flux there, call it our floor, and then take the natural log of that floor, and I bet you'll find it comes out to 2.78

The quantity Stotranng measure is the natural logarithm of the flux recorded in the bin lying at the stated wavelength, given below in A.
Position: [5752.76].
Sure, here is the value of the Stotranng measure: 2.89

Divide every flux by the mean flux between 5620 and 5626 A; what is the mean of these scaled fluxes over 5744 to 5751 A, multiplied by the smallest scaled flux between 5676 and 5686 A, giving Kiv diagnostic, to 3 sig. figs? 1.09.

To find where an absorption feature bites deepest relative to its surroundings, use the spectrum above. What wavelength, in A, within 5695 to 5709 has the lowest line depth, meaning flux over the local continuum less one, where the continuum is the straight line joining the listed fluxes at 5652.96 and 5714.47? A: 5698.71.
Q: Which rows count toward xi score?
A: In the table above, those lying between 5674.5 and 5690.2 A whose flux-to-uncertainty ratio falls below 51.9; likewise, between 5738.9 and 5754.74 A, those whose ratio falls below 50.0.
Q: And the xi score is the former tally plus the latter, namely 10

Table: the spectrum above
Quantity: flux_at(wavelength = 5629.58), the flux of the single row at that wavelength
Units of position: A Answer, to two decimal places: 18.87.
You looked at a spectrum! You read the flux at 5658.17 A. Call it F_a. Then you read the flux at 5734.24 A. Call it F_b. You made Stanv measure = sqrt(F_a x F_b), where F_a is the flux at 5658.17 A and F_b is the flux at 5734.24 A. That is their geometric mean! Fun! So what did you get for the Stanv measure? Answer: 17.9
